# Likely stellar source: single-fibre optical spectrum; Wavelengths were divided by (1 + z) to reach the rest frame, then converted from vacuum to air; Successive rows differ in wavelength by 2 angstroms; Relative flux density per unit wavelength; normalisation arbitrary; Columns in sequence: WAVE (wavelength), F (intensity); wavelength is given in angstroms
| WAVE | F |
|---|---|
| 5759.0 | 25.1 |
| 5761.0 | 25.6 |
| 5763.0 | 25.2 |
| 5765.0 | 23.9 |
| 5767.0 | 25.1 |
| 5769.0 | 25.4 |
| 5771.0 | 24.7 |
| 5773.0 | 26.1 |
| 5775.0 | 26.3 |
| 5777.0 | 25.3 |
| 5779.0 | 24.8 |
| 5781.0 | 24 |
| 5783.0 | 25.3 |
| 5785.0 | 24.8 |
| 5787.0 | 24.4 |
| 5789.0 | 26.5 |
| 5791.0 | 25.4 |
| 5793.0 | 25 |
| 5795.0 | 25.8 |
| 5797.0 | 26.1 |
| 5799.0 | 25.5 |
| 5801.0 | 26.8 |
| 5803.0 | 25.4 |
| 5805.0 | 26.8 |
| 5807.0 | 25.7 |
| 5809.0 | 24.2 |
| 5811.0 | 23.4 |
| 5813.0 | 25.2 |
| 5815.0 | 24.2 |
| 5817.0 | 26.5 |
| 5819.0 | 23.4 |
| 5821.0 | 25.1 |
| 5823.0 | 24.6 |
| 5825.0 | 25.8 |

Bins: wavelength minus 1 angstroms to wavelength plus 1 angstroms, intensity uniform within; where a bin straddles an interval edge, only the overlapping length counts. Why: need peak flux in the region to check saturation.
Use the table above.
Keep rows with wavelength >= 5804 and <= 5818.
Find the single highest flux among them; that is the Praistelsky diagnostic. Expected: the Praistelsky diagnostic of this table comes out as 26.8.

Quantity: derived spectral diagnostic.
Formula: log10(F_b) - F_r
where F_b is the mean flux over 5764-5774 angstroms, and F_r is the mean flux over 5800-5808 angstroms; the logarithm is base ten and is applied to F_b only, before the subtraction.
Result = -24.8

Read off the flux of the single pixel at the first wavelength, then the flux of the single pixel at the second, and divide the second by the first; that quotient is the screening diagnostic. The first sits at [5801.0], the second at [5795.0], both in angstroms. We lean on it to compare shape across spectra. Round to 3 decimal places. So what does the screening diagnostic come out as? 0.963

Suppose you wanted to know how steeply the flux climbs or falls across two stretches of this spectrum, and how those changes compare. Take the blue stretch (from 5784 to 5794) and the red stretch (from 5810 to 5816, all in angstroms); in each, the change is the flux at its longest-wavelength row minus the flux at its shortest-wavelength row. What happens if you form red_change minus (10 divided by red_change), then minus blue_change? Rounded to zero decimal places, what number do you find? -12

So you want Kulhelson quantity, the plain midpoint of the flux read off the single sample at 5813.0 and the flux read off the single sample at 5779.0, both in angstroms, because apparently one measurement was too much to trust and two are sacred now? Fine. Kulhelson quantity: 25.0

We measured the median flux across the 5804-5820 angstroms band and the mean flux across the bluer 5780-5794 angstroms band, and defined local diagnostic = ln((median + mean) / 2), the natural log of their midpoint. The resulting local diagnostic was 3.21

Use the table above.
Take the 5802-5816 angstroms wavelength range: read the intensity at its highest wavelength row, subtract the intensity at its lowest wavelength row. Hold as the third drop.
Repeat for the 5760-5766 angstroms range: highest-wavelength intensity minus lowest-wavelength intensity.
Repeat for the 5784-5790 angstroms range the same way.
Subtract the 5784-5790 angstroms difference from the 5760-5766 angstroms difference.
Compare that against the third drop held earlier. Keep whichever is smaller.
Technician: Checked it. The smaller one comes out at -3.4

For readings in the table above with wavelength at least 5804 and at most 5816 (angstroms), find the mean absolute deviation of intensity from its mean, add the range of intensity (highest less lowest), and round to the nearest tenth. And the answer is 4.4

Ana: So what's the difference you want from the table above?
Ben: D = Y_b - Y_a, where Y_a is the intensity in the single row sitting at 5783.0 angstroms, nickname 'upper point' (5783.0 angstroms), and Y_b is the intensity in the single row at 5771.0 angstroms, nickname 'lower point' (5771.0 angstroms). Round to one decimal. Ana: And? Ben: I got -0.6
